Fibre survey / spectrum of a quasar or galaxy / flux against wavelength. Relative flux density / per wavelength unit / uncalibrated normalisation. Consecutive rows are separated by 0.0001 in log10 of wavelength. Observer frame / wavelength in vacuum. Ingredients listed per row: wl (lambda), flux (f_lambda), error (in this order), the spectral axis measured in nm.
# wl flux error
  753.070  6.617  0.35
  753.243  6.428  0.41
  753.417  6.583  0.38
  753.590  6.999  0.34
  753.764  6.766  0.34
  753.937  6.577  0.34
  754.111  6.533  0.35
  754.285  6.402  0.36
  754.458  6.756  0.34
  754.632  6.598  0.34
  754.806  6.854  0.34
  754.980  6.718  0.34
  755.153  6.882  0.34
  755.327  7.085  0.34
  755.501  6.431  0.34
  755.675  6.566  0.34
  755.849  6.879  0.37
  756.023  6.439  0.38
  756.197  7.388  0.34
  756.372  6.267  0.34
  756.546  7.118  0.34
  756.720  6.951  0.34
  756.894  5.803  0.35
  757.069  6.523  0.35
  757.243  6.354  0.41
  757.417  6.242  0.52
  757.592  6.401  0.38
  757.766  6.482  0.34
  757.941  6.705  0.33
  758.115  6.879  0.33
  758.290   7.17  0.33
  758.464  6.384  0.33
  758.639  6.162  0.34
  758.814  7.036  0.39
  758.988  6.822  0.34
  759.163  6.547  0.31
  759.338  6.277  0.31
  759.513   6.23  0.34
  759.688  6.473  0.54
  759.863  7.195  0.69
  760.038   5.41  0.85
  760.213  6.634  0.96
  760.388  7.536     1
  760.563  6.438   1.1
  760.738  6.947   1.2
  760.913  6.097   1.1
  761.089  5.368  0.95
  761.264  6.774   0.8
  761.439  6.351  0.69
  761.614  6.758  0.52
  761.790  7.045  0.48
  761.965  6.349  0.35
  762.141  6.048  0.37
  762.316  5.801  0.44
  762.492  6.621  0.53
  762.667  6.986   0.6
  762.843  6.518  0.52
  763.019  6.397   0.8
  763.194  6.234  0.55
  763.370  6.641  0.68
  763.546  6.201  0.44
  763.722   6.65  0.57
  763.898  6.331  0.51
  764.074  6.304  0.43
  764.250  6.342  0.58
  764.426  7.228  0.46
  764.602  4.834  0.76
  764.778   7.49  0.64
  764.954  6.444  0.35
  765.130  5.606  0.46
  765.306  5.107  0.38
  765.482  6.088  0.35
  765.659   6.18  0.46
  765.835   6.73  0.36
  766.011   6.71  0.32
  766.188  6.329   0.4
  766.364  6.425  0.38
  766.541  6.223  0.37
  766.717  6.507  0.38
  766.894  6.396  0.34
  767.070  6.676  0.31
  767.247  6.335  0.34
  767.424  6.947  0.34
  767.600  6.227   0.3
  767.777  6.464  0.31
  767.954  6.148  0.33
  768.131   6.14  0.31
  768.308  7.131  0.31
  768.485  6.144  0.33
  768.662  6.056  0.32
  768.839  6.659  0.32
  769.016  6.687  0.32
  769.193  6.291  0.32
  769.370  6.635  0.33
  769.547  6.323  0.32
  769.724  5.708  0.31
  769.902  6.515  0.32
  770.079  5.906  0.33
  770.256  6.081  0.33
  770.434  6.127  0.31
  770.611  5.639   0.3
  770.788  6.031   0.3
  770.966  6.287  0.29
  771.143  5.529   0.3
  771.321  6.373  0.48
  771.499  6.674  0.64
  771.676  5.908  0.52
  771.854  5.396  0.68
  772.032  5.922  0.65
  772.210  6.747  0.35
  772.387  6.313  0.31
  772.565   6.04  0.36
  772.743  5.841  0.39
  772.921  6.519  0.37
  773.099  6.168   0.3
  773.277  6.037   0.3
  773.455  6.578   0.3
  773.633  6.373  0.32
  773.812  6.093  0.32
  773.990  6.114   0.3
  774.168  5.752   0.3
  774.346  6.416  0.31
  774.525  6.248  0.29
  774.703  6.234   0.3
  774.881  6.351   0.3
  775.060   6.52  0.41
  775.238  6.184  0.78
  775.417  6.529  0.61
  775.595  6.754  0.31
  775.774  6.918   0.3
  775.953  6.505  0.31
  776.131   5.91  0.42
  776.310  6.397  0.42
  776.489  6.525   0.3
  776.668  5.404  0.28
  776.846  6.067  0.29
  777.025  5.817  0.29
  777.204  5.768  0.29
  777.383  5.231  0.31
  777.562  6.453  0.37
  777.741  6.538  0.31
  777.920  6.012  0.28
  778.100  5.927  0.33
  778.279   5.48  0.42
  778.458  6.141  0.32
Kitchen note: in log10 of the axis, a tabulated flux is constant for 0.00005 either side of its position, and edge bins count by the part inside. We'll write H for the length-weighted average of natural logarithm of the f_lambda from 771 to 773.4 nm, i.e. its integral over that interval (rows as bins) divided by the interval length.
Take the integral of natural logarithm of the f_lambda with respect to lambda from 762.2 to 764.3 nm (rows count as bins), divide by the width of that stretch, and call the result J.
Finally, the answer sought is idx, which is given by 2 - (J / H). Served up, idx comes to 0.97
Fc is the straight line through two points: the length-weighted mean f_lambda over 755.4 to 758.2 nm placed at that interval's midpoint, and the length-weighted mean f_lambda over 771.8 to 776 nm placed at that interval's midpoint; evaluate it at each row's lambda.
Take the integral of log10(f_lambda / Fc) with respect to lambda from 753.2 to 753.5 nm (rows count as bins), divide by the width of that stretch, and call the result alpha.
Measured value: -0.009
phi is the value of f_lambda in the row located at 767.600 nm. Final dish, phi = 6.227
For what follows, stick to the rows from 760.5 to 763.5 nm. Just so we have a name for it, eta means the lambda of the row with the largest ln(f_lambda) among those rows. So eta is 761.790 nm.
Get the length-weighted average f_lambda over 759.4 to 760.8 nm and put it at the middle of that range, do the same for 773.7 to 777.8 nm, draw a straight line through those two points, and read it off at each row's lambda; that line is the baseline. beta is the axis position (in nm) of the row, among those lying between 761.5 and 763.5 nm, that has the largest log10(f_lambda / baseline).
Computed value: 761.790 nm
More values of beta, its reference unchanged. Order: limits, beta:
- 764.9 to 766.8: 765.835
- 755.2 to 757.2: 756.197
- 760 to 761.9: 760.388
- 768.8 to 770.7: 769.016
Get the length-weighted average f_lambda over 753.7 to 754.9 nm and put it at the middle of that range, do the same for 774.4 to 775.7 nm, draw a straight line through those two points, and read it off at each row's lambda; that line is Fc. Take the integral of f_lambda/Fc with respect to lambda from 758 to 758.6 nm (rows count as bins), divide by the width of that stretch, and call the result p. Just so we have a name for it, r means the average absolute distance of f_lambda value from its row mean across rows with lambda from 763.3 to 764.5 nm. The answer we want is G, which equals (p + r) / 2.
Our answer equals 0.646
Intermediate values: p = 1.02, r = 0.27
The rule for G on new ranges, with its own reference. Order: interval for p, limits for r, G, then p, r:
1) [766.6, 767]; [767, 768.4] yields 0.650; 0.99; 0.31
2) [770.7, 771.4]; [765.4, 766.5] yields 0.574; 0.94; 0.21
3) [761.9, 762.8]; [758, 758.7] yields 0.674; 0.97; 0.38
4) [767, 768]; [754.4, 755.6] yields 0.576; 1.00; 0.15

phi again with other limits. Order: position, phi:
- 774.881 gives 6.351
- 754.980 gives 6.718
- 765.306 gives 5.107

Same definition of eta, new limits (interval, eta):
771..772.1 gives 771.499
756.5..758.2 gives 756.546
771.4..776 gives 775.774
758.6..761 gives 760.388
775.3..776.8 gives 775.774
